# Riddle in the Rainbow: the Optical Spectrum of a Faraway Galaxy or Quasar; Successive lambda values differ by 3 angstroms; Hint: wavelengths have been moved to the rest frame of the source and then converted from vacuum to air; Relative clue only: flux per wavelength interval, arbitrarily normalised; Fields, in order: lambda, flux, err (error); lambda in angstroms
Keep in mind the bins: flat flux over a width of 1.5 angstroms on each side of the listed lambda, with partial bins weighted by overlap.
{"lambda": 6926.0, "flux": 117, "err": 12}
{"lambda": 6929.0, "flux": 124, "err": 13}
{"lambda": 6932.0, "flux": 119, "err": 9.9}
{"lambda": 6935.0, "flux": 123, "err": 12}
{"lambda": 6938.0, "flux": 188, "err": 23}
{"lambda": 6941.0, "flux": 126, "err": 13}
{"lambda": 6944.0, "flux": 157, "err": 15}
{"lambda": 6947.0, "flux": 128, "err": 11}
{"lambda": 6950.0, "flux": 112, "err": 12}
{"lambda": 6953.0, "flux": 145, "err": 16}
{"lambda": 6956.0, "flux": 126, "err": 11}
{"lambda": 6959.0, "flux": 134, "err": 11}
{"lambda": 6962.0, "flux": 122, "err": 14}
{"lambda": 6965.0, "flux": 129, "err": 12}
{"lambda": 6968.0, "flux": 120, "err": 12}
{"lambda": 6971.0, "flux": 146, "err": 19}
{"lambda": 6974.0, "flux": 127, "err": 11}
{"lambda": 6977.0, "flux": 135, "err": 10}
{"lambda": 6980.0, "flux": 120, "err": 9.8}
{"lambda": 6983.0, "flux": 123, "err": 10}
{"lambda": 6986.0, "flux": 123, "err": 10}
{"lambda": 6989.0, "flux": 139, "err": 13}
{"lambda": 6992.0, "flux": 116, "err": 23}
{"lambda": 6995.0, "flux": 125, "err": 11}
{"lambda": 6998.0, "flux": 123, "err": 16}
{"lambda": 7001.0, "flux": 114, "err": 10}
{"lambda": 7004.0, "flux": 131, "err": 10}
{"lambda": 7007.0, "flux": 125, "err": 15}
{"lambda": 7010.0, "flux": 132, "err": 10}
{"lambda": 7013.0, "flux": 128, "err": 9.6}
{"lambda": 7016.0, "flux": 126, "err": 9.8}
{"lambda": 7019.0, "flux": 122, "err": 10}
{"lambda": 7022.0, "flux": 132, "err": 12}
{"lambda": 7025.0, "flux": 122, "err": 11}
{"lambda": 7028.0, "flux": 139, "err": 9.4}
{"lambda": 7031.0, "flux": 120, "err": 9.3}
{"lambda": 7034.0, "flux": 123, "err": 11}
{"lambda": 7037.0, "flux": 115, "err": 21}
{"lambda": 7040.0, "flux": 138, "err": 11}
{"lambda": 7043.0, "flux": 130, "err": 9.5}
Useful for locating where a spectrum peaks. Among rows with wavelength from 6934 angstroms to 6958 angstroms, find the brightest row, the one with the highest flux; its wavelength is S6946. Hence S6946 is 6938.0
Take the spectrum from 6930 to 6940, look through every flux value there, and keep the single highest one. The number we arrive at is 188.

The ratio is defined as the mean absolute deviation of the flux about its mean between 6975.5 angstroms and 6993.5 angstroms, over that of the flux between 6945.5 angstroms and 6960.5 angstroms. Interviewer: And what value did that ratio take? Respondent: 0.87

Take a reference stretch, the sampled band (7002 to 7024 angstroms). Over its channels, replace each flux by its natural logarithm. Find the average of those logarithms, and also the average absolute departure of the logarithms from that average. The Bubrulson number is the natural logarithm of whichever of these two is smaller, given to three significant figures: -3.70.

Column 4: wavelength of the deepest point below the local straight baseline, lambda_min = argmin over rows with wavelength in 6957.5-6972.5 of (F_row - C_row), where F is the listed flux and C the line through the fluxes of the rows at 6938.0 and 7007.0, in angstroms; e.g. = 6962.0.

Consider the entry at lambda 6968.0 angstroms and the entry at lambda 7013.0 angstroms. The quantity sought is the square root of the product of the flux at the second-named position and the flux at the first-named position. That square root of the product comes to 124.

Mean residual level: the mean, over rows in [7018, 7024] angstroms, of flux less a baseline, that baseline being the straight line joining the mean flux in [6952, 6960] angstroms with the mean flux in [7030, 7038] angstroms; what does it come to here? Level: 5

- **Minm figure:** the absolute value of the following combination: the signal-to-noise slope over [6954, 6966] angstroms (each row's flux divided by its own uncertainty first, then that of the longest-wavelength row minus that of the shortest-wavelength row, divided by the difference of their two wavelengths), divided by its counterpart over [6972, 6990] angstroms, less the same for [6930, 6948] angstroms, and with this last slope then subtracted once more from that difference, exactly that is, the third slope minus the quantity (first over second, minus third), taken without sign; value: 1.4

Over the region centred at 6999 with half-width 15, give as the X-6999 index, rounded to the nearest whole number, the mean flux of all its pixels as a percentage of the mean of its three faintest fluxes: 107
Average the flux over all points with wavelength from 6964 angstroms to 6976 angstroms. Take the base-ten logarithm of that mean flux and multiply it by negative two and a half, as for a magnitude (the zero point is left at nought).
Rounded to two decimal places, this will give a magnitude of -5.29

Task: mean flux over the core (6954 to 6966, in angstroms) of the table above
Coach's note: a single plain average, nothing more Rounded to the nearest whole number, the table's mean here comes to 128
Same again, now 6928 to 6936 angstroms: 122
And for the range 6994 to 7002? 121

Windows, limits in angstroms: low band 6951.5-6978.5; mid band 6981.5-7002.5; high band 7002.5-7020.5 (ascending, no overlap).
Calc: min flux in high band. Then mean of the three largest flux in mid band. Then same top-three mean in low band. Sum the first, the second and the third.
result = 393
